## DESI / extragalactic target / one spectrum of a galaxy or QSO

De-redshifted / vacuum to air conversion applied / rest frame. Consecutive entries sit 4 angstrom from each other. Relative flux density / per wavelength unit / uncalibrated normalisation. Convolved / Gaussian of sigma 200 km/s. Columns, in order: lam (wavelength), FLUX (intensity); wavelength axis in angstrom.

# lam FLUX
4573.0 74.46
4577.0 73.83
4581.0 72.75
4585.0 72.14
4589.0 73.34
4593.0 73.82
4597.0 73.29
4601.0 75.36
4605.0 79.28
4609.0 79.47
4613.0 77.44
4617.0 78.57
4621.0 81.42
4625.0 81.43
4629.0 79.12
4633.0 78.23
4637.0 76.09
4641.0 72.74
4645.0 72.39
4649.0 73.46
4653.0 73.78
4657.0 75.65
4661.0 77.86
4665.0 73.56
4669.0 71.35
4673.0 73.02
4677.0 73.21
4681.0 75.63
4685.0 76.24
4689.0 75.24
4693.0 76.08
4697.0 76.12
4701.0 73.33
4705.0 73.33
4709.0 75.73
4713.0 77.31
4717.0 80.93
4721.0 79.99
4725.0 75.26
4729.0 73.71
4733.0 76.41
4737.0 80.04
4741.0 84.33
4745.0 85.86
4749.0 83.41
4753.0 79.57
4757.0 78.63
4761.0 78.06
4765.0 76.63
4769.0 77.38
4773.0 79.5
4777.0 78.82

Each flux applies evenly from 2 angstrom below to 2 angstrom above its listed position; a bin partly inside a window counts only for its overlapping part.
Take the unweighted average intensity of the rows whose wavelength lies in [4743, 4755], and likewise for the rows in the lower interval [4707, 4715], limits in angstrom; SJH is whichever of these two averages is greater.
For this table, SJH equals 82.9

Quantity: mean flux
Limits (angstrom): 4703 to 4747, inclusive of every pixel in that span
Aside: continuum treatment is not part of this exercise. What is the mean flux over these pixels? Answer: 78.4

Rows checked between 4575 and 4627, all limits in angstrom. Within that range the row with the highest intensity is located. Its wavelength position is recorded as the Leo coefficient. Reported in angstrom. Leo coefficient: 4625.0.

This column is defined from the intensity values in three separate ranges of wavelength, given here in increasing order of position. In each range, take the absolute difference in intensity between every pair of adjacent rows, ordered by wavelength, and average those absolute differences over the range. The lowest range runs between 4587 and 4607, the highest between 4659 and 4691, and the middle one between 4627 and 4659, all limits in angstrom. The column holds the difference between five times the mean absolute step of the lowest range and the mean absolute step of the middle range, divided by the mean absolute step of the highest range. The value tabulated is 4.1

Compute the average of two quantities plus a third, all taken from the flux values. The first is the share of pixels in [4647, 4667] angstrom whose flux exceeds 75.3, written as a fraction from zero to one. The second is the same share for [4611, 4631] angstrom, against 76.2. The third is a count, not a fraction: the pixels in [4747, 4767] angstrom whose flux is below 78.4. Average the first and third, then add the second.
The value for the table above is 2.2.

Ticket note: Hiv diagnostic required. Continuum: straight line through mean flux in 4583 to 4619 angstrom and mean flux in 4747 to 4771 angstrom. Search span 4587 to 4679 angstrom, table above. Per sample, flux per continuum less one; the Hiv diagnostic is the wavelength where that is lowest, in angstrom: 4669.0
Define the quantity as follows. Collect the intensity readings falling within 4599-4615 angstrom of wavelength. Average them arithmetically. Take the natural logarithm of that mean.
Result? 4.36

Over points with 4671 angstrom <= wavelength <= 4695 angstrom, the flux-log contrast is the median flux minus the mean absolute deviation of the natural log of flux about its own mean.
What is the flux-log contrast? 75.4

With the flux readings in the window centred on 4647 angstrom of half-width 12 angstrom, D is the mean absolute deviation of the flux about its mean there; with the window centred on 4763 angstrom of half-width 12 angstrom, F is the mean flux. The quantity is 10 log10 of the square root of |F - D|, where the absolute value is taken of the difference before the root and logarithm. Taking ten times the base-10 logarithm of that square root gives 9.43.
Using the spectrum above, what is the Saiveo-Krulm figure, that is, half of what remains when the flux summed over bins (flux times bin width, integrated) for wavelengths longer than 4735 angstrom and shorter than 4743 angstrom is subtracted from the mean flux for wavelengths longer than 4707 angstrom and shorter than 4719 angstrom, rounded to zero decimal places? -290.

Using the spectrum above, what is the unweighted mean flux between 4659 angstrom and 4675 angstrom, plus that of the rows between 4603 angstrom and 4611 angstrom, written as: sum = 153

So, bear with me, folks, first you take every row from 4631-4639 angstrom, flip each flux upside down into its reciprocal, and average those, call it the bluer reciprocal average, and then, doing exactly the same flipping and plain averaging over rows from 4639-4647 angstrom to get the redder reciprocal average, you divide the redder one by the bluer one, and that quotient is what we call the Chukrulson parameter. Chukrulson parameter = 1.06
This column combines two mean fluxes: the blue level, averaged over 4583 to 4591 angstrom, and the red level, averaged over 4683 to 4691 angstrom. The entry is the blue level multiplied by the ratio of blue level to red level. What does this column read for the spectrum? 70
